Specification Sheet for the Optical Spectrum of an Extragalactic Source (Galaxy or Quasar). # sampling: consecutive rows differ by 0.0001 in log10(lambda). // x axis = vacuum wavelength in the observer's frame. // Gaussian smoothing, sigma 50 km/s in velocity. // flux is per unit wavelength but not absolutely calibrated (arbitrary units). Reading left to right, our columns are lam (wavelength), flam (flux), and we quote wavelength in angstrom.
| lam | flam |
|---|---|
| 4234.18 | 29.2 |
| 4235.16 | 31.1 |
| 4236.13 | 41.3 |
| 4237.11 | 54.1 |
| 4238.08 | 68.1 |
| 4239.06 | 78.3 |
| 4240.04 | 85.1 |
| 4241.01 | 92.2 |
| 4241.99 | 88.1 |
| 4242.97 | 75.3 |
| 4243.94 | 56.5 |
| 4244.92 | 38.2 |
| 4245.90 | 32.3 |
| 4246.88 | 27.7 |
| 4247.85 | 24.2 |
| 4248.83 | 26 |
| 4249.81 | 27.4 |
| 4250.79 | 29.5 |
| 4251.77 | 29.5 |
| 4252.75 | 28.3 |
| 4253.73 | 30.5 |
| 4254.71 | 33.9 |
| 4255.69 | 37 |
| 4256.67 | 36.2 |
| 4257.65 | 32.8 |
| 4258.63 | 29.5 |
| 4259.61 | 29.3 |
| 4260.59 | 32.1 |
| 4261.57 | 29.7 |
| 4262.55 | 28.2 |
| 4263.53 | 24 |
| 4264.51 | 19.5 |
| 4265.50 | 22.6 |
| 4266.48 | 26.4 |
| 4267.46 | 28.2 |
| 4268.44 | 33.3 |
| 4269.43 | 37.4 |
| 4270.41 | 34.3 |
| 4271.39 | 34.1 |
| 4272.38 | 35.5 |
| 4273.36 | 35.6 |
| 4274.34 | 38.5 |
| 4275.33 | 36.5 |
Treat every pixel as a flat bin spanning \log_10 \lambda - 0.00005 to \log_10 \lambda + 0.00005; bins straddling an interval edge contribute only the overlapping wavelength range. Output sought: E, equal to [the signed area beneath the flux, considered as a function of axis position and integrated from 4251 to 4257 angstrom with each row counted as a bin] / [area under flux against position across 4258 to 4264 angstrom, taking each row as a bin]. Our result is 1.1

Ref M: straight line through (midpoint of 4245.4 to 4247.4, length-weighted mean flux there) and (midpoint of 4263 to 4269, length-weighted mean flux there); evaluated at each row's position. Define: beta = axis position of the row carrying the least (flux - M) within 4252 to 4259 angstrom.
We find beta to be 4252.75 angstrom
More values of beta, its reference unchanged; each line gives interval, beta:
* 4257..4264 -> 4263.53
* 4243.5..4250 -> 4247.85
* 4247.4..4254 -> 4247.85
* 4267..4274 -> 4267.46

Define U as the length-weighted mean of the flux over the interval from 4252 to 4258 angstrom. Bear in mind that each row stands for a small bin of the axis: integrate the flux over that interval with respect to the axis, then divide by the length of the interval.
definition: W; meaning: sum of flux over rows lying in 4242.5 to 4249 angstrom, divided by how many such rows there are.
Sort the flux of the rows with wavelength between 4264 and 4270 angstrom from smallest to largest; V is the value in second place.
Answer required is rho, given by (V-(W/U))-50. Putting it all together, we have -29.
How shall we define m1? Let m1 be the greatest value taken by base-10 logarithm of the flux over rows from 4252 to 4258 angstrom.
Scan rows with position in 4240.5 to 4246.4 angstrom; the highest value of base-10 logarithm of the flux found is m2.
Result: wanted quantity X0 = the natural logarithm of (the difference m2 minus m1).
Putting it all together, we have -0.93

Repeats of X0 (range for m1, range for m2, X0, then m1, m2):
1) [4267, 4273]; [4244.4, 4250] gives -4.69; 1.57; 1.58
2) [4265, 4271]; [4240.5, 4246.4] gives -0.94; 1.57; 1.96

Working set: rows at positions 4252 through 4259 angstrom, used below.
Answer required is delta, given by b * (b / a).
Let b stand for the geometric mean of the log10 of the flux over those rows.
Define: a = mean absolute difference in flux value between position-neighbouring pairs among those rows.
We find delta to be 0.8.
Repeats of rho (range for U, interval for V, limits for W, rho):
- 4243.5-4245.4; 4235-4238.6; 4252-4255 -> -9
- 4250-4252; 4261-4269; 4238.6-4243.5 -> -30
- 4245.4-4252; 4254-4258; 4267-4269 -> -17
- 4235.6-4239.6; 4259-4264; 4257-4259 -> -22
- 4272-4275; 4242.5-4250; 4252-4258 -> -25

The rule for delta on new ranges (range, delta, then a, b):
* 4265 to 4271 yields 0.6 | 3.6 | 1.47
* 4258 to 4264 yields 1.0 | 2.2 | 1.46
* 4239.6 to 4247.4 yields 0.3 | 10.2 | 1.74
